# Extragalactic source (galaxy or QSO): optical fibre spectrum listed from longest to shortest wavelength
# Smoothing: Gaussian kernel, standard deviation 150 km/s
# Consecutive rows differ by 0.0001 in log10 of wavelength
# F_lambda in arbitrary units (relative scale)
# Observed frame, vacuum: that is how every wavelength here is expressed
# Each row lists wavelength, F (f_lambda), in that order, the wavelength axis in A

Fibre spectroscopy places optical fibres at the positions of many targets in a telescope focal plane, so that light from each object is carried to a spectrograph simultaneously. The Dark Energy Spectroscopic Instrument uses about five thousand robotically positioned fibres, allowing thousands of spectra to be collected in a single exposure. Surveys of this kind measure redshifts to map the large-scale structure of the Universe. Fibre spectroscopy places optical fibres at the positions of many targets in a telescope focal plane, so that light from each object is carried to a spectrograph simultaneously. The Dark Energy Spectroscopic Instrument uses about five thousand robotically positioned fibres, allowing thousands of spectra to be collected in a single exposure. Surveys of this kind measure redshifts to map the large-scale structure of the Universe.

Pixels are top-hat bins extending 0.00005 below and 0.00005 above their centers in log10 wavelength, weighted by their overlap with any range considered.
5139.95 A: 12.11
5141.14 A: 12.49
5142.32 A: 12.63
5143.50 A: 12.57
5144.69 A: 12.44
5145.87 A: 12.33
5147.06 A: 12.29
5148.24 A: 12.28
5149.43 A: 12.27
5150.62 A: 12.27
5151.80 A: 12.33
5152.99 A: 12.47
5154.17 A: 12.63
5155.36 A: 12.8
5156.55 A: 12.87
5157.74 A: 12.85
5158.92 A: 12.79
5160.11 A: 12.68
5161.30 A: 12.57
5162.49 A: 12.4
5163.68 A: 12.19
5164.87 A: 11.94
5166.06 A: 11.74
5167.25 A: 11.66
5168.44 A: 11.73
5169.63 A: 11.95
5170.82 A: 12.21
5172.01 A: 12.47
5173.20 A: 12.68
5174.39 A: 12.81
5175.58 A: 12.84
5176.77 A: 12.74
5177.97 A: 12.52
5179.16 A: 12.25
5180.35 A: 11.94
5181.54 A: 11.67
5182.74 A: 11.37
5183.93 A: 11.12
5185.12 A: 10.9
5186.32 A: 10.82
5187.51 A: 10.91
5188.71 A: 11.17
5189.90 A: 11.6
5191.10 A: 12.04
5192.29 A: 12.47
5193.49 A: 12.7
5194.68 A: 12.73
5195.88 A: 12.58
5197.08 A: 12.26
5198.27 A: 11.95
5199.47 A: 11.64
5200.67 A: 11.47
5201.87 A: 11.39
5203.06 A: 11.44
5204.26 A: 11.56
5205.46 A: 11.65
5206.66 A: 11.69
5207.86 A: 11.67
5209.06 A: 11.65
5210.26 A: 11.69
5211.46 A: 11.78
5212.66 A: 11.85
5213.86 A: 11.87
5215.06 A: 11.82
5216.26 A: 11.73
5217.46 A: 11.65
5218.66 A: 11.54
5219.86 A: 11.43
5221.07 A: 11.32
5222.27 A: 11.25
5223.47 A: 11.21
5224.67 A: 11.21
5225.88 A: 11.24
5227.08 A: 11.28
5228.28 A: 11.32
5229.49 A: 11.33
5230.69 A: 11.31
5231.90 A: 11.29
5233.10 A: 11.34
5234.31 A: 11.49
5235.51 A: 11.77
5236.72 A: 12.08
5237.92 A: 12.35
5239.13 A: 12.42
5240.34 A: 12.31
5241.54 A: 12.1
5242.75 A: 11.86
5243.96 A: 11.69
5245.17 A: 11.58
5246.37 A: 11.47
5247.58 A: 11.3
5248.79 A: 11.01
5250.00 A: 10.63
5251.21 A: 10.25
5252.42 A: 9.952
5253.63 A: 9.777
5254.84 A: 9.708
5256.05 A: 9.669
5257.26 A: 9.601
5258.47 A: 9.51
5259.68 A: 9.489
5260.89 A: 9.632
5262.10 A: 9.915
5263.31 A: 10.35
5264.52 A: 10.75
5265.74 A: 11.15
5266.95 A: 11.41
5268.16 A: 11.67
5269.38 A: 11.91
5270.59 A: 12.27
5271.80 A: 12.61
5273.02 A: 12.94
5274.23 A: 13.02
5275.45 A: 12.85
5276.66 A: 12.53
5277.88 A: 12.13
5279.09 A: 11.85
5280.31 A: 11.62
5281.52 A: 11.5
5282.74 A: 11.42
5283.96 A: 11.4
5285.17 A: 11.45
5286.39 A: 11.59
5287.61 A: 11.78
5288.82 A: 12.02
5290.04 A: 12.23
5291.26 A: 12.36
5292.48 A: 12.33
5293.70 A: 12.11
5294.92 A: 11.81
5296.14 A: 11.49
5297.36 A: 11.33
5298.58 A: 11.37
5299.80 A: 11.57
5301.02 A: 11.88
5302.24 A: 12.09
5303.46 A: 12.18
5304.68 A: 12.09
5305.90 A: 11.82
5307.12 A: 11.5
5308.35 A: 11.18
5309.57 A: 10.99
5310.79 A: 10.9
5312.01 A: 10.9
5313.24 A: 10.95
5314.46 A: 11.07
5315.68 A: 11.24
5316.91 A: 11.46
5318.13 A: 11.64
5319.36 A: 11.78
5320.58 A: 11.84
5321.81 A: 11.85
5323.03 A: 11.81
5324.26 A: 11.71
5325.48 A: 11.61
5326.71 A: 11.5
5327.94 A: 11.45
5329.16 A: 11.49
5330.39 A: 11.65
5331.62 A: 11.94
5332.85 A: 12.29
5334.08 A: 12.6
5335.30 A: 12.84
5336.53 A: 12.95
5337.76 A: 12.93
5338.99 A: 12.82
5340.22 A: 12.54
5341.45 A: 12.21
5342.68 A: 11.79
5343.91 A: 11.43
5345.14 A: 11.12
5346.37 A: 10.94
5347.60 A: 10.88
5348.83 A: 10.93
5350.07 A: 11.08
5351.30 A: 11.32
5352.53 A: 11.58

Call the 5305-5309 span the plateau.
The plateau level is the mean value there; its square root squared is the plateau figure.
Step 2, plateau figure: 11.5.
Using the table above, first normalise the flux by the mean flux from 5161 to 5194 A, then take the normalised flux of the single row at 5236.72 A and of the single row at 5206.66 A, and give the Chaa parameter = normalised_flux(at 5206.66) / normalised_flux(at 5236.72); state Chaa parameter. 0.97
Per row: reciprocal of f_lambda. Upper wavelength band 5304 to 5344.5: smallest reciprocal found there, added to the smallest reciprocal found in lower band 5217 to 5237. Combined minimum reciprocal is 0.160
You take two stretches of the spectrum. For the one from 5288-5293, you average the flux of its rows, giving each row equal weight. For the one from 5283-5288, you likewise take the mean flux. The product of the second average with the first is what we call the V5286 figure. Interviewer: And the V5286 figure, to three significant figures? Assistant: 141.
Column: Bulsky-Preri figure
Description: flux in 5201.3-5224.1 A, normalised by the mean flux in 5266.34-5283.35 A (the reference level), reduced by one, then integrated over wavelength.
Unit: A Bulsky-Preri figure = -1.0 A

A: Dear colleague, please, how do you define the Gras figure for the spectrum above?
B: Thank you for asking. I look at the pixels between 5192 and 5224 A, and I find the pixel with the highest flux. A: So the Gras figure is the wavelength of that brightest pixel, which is 5194.68 A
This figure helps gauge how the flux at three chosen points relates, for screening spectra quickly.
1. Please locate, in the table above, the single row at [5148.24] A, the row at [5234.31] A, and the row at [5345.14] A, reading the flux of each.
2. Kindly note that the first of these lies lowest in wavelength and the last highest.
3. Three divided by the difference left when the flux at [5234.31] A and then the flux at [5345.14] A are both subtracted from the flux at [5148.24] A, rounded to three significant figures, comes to -0.290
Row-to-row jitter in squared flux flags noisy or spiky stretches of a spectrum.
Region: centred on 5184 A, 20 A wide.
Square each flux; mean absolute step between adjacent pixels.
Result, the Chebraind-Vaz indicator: 5.8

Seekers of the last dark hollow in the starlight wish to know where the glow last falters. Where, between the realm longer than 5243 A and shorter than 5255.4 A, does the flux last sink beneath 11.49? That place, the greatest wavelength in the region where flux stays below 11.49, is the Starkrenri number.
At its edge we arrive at 5254.84 A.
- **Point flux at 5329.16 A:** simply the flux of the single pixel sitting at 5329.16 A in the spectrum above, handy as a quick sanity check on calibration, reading 11.49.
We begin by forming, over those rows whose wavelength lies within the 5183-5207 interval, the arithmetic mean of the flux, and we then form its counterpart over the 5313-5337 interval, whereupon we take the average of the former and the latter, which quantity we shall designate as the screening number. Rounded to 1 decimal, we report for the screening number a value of 11.7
